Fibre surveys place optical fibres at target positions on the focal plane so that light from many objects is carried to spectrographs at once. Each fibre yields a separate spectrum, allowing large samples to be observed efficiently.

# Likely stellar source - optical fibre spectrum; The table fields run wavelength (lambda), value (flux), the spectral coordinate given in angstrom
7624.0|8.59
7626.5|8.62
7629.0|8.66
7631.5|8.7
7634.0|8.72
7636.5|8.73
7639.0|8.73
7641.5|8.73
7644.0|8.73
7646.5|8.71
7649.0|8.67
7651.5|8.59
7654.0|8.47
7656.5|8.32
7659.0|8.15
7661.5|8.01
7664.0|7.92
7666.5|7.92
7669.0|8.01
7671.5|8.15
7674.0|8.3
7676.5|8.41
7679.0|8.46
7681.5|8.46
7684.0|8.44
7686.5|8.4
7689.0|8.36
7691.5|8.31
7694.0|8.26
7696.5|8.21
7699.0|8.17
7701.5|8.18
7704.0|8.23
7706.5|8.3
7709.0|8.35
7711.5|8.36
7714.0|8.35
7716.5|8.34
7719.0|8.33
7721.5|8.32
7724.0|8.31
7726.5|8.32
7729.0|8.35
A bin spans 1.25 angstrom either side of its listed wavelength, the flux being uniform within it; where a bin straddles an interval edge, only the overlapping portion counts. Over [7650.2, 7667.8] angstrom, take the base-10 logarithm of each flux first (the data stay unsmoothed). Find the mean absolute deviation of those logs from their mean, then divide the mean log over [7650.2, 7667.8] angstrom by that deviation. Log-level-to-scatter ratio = 77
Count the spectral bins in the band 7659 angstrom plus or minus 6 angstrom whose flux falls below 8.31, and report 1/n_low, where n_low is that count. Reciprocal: 0.33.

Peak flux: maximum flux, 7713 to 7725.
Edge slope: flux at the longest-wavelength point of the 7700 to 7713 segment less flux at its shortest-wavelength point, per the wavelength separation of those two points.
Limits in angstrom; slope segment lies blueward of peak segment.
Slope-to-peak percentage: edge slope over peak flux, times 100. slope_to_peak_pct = 0.22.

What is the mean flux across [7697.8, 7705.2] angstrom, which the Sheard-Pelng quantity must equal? 8.19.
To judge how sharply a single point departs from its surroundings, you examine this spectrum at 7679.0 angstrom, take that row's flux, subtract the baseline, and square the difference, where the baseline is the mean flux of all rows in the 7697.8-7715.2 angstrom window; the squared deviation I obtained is 0.033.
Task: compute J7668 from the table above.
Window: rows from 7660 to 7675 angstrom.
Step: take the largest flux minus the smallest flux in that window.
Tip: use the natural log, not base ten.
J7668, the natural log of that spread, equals -0.97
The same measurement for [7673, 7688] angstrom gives -1.83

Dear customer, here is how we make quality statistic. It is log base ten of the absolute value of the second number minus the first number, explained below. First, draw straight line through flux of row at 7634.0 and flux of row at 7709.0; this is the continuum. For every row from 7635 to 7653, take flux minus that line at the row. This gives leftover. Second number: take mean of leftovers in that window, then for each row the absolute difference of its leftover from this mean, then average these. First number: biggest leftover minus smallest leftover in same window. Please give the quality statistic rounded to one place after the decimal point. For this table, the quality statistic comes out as -1.1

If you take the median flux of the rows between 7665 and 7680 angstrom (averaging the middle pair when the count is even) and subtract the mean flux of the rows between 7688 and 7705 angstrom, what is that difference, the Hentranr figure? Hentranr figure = -0.02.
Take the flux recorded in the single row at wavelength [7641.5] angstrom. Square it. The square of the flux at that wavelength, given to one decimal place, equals 76.2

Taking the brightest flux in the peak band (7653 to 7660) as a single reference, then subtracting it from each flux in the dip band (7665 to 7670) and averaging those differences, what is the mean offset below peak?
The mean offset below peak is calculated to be -0.51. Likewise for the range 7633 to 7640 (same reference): 0.26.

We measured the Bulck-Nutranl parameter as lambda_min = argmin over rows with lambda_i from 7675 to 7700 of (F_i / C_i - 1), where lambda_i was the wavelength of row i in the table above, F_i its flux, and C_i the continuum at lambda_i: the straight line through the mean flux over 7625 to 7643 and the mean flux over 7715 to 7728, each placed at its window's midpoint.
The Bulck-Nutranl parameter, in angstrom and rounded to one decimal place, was 7699.0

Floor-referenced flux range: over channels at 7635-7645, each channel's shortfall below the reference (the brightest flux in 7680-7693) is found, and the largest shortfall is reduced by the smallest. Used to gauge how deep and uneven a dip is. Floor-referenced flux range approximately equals 0.0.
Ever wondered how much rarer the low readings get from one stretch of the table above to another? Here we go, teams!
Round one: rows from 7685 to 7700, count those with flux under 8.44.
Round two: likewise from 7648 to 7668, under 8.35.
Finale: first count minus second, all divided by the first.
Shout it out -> 0.17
